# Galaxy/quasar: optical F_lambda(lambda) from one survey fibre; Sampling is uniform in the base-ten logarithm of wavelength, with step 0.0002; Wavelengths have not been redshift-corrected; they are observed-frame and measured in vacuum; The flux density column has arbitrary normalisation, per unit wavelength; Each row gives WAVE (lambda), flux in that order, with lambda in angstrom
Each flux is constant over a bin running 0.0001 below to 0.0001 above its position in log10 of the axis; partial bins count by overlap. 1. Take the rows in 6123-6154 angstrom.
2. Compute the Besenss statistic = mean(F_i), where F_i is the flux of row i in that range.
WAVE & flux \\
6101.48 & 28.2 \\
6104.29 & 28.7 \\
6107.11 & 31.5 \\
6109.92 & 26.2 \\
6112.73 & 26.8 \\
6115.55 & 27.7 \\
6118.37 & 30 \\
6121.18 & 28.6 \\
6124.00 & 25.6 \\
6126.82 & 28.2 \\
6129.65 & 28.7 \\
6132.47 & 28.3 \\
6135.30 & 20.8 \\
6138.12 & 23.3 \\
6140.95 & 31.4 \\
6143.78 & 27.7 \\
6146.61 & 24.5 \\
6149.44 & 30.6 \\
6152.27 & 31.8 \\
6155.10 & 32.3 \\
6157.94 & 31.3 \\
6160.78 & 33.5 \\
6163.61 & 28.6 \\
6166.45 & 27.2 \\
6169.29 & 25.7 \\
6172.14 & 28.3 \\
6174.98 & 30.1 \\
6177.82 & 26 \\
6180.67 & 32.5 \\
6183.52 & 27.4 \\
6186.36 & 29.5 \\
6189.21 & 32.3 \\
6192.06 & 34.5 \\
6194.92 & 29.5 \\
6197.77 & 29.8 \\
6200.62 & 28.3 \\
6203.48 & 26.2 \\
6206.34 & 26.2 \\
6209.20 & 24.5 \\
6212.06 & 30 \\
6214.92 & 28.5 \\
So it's 27.4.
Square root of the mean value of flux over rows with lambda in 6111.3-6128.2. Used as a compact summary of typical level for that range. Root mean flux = 5.27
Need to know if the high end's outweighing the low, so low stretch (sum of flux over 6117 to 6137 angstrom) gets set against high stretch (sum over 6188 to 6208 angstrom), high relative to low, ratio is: 1.09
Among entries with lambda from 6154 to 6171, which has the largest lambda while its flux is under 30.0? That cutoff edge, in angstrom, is 6169.29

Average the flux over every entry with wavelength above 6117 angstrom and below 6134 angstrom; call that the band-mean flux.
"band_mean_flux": 28.2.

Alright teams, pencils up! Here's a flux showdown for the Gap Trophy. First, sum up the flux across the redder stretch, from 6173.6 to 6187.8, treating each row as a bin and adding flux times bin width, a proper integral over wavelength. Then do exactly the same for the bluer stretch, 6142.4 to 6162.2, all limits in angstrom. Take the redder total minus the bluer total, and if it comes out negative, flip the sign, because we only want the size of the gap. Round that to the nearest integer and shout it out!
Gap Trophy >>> 186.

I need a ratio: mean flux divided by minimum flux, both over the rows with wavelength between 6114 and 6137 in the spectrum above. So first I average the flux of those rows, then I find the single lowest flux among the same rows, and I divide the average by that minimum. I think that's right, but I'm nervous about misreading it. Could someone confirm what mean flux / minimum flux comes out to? 1.31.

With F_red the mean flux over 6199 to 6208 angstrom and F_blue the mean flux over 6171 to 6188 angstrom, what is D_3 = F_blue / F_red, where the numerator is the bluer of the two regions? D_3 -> 1.08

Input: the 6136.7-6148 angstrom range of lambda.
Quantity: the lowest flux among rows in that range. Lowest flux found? 23.3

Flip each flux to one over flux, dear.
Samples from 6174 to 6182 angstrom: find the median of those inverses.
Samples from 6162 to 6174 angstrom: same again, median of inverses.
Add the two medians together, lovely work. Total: 0.0693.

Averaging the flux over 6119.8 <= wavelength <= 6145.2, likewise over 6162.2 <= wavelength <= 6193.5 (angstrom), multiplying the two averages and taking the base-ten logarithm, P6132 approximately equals 2.90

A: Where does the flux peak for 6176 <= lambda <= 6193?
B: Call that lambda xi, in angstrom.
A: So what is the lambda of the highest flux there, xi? 6192.06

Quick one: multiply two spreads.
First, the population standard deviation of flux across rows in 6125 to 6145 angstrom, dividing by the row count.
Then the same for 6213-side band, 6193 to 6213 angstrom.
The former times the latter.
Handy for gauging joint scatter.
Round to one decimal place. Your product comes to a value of 6.7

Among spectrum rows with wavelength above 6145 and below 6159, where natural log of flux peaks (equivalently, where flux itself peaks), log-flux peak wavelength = 6155.10 angstrom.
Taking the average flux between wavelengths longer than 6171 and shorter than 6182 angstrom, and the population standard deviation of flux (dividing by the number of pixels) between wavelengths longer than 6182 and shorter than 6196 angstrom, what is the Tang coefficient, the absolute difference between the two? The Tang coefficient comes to 26.7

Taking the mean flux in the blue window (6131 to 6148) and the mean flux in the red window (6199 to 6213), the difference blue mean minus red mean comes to -1.0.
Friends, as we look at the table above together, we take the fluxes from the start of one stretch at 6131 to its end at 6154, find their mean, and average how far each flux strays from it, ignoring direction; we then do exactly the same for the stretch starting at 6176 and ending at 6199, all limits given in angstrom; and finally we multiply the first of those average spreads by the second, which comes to 7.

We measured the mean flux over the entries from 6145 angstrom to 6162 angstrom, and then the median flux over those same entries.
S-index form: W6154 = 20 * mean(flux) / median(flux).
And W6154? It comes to 19.4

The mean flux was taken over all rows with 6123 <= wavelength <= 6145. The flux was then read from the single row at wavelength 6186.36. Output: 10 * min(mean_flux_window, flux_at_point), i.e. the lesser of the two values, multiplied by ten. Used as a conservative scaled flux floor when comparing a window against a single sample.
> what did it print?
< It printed 268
